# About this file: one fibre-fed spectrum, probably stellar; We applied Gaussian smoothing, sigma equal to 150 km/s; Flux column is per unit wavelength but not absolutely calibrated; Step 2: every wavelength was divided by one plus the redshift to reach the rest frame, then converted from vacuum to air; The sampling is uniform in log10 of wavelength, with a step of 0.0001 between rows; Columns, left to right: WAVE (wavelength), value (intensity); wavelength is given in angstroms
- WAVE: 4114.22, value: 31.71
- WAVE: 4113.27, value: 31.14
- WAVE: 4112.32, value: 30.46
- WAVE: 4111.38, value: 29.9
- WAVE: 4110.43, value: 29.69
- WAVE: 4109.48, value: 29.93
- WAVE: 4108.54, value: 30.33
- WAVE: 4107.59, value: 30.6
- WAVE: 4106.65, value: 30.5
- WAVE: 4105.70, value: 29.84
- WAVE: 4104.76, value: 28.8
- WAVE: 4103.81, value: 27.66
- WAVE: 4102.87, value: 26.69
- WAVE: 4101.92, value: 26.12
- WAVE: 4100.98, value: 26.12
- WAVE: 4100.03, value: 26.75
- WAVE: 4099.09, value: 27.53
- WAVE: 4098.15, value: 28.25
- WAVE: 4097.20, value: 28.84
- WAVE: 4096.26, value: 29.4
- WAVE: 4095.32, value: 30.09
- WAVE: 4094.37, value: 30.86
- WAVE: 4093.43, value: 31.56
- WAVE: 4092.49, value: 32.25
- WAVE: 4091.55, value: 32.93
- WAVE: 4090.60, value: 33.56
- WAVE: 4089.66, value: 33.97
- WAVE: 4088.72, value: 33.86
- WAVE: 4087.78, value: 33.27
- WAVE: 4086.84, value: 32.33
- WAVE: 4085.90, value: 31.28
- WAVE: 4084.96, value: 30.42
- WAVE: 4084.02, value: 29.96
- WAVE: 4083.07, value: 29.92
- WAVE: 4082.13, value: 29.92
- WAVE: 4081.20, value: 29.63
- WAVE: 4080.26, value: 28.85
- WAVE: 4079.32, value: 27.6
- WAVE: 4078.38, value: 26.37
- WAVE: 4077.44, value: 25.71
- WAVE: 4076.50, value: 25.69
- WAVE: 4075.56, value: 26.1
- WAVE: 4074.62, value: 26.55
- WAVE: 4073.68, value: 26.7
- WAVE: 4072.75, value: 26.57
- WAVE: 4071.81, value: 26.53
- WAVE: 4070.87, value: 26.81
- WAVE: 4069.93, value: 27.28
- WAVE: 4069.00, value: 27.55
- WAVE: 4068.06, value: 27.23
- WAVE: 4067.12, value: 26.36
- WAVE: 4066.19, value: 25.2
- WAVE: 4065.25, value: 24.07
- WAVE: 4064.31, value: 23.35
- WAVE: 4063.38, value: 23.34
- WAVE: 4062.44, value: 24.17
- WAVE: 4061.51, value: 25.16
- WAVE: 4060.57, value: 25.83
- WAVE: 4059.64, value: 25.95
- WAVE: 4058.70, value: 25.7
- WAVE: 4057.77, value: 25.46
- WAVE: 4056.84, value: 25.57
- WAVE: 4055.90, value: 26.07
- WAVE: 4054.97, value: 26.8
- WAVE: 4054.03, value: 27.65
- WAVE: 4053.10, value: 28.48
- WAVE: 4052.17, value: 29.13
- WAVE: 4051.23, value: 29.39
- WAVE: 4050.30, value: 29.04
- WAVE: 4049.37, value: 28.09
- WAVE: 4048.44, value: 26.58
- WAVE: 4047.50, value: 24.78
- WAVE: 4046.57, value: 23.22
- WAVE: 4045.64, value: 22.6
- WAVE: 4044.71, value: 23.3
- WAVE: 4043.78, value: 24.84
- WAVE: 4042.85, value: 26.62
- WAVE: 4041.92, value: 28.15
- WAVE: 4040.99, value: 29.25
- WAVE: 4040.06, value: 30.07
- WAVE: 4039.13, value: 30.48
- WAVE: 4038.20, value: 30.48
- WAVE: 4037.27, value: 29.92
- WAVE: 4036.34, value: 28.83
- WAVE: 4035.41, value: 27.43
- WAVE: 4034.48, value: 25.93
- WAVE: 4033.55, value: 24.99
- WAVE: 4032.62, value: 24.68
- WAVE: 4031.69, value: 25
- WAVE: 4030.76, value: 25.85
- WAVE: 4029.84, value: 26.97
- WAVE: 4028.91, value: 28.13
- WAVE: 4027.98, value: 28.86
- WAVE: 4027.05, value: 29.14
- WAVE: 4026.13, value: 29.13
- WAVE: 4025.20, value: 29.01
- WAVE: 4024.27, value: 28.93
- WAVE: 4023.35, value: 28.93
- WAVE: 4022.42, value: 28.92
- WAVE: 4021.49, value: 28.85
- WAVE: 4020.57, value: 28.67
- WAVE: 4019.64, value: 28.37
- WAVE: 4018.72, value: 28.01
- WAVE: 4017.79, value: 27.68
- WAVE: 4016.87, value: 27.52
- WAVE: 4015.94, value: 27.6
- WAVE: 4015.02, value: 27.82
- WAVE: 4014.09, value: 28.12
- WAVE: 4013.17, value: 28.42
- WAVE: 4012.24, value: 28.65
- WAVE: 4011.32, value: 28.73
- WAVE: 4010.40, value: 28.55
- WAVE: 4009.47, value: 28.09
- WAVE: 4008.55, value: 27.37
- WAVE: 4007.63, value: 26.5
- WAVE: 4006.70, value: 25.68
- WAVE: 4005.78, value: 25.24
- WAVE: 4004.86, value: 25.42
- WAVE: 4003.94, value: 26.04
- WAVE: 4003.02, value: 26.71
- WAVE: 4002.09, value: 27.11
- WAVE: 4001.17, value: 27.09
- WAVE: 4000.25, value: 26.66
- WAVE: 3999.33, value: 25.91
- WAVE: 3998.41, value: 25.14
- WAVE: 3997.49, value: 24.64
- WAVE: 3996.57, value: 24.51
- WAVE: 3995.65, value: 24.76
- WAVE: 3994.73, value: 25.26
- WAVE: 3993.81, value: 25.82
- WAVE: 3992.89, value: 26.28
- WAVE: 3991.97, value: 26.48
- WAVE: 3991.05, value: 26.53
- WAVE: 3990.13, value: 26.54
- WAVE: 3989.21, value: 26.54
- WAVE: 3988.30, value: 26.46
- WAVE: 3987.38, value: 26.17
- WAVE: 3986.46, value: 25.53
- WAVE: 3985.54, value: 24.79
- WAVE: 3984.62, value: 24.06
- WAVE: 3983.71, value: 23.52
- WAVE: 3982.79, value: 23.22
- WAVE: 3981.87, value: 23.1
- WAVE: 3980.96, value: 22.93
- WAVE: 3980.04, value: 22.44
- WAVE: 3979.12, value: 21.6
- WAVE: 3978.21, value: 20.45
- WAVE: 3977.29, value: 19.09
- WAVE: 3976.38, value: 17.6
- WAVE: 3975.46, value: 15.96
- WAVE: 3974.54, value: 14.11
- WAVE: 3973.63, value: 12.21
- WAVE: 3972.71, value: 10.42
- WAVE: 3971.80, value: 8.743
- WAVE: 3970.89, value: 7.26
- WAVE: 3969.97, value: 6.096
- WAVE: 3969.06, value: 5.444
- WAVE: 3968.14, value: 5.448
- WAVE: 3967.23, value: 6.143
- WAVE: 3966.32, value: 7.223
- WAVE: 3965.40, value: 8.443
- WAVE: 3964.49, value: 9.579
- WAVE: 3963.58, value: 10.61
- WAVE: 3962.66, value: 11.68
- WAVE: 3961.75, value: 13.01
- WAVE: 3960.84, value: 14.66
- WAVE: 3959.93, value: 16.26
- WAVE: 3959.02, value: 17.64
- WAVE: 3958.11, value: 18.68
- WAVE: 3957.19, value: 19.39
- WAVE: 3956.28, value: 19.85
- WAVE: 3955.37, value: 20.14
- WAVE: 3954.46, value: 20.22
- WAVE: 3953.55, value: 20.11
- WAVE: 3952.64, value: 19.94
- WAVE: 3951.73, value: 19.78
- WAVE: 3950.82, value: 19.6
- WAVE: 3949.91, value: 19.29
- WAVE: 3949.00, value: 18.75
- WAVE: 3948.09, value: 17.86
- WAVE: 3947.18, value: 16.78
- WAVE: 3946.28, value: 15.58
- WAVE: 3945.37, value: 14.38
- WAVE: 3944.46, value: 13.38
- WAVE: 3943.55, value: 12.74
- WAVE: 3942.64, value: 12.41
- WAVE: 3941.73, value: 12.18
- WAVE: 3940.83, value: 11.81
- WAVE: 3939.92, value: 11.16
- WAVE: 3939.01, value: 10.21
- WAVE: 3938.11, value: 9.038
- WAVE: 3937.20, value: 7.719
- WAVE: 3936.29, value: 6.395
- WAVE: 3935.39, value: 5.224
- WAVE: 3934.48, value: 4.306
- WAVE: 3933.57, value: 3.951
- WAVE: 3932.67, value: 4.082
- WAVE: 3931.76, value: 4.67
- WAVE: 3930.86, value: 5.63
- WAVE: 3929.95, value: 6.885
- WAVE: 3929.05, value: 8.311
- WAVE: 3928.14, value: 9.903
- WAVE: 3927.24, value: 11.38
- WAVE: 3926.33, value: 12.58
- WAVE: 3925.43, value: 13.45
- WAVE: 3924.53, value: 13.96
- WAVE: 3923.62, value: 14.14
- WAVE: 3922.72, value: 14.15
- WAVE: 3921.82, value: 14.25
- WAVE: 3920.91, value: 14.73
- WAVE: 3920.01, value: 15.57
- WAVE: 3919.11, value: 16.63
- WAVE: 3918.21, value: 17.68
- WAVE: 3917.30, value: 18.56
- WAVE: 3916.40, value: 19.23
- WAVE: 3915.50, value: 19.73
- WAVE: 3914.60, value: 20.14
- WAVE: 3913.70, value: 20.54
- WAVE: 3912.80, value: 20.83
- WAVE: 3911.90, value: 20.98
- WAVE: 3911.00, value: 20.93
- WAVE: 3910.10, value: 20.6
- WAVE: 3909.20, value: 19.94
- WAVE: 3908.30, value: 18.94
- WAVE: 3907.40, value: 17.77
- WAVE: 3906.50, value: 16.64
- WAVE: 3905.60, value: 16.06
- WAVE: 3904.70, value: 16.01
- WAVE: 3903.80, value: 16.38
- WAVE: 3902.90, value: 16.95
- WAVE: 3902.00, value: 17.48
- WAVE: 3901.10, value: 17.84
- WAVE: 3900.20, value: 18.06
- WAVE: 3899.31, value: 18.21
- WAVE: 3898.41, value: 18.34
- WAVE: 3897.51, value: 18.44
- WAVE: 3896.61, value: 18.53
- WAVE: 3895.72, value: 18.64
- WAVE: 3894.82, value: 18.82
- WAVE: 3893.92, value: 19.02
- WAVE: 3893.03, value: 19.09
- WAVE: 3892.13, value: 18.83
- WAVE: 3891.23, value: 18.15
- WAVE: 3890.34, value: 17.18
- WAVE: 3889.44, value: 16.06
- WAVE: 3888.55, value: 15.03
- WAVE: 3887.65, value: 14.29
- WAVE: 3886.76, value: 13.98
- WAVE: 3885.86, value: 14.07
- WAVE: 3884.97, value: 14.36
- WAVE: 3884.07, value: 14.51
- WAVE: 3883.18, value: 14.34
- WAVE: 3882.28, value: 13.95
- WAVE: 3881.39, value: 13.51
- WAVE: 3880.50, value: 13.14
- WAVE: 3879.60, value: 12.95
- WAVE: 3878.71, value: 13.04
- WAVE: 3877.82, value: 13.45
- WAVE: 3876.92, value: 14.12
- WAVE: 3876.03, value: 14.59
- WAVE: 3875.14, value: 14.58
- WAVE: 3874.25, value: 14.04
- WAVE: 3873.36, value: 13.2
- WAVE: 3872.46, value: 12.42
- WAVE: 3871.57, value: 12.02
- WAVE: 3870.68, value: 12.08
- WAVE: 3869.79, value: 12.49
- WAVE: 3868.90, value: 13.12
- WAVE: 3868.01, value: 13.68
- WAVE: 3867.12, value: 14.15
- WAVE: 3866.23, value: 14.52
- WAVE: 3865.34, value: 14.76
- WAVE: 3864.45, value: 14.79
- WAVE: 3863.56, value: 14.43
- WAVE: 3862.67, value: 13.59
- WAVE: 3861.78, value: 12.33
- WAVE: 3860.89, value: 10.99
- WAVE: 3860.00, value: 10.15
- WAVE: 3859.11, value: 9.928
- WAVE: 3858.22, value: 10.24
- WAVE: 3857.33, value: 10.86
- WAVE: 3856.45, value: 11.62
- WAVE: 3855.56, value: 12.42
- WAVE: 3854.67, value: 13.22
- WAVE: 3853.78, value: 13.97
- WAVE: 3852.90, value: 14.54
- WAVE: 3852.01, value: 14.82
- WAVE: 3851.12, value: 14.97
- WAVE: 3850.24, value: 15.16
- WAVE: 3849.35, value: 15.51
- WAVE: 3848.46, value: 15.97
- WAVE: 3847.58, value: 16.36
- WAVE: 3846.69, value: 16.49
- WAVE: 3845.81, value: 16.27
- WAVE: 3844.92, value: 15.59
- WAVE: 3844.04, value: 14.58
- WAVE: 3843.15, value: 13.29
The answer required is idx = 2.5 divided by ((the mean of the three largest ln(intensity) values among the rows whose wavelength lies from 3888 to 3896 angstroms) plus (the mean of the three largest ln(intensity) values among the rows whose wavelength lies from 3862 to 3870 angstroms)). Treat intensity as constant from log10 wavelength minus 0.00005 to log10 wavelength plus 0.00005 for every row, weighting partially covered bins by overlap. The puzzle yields 0.44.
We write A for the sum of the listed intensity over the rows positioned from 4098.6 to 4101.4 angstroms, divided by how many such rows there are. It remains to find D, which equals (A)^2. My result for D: 718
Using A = 27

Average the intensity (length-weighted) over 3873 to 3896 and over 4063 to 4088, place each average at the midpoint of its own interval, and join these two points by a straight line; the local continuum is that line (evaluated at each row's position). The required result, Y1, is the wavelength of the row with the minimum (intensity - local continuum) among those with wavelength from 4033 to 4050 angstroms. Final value 4045.64 angstroms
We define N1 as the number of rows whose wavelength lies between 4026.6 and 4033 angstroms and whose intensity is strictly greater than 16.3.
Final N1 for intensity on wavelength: 7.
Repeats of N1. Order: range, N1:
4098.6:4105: 7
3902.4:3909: 5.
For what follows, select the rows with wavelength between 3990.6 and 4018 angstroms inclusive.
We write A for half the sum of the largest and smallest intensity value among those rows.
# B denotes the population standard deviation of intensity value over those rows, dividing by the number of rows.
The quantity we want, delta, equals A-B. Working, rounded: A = 26.6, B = 1.3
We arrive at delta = 25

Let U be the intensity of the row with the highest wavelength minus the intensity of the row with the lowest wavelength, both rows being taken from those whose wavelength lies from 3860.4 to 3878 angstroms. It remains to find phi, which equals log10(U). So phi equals 0.4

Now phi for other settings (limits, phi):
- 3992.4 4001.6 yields -0.1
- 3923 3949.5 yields 0.7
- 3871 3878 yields 0.2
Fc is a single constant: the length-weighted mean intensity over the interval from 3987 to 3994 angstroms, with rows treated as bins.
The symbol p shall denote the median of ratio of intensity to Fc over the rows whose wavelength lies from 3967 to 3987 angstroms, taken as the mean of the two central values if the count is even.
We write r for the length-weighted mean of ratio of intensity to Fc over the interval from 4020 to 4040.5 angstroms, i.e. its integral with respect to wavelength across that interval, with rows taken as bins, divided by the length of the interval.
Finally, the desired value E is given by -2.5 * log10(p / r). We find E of 0.5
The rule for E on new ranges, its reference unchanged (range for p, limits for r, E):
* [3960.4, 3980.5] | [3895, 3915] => 0.6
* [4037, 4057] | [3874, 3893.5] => -0.7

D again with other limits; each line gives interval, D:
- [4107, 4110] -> 917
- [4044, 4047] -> 531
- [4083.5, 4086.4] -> 934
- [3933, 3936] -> 20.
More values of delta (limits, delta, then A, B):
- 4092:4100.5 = 28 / 29.5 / 1.7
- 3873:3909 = 14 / 16.0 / 2.1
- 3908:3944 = 7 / 12.5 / 5.5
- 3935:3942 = 6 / 8.7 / 2.4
